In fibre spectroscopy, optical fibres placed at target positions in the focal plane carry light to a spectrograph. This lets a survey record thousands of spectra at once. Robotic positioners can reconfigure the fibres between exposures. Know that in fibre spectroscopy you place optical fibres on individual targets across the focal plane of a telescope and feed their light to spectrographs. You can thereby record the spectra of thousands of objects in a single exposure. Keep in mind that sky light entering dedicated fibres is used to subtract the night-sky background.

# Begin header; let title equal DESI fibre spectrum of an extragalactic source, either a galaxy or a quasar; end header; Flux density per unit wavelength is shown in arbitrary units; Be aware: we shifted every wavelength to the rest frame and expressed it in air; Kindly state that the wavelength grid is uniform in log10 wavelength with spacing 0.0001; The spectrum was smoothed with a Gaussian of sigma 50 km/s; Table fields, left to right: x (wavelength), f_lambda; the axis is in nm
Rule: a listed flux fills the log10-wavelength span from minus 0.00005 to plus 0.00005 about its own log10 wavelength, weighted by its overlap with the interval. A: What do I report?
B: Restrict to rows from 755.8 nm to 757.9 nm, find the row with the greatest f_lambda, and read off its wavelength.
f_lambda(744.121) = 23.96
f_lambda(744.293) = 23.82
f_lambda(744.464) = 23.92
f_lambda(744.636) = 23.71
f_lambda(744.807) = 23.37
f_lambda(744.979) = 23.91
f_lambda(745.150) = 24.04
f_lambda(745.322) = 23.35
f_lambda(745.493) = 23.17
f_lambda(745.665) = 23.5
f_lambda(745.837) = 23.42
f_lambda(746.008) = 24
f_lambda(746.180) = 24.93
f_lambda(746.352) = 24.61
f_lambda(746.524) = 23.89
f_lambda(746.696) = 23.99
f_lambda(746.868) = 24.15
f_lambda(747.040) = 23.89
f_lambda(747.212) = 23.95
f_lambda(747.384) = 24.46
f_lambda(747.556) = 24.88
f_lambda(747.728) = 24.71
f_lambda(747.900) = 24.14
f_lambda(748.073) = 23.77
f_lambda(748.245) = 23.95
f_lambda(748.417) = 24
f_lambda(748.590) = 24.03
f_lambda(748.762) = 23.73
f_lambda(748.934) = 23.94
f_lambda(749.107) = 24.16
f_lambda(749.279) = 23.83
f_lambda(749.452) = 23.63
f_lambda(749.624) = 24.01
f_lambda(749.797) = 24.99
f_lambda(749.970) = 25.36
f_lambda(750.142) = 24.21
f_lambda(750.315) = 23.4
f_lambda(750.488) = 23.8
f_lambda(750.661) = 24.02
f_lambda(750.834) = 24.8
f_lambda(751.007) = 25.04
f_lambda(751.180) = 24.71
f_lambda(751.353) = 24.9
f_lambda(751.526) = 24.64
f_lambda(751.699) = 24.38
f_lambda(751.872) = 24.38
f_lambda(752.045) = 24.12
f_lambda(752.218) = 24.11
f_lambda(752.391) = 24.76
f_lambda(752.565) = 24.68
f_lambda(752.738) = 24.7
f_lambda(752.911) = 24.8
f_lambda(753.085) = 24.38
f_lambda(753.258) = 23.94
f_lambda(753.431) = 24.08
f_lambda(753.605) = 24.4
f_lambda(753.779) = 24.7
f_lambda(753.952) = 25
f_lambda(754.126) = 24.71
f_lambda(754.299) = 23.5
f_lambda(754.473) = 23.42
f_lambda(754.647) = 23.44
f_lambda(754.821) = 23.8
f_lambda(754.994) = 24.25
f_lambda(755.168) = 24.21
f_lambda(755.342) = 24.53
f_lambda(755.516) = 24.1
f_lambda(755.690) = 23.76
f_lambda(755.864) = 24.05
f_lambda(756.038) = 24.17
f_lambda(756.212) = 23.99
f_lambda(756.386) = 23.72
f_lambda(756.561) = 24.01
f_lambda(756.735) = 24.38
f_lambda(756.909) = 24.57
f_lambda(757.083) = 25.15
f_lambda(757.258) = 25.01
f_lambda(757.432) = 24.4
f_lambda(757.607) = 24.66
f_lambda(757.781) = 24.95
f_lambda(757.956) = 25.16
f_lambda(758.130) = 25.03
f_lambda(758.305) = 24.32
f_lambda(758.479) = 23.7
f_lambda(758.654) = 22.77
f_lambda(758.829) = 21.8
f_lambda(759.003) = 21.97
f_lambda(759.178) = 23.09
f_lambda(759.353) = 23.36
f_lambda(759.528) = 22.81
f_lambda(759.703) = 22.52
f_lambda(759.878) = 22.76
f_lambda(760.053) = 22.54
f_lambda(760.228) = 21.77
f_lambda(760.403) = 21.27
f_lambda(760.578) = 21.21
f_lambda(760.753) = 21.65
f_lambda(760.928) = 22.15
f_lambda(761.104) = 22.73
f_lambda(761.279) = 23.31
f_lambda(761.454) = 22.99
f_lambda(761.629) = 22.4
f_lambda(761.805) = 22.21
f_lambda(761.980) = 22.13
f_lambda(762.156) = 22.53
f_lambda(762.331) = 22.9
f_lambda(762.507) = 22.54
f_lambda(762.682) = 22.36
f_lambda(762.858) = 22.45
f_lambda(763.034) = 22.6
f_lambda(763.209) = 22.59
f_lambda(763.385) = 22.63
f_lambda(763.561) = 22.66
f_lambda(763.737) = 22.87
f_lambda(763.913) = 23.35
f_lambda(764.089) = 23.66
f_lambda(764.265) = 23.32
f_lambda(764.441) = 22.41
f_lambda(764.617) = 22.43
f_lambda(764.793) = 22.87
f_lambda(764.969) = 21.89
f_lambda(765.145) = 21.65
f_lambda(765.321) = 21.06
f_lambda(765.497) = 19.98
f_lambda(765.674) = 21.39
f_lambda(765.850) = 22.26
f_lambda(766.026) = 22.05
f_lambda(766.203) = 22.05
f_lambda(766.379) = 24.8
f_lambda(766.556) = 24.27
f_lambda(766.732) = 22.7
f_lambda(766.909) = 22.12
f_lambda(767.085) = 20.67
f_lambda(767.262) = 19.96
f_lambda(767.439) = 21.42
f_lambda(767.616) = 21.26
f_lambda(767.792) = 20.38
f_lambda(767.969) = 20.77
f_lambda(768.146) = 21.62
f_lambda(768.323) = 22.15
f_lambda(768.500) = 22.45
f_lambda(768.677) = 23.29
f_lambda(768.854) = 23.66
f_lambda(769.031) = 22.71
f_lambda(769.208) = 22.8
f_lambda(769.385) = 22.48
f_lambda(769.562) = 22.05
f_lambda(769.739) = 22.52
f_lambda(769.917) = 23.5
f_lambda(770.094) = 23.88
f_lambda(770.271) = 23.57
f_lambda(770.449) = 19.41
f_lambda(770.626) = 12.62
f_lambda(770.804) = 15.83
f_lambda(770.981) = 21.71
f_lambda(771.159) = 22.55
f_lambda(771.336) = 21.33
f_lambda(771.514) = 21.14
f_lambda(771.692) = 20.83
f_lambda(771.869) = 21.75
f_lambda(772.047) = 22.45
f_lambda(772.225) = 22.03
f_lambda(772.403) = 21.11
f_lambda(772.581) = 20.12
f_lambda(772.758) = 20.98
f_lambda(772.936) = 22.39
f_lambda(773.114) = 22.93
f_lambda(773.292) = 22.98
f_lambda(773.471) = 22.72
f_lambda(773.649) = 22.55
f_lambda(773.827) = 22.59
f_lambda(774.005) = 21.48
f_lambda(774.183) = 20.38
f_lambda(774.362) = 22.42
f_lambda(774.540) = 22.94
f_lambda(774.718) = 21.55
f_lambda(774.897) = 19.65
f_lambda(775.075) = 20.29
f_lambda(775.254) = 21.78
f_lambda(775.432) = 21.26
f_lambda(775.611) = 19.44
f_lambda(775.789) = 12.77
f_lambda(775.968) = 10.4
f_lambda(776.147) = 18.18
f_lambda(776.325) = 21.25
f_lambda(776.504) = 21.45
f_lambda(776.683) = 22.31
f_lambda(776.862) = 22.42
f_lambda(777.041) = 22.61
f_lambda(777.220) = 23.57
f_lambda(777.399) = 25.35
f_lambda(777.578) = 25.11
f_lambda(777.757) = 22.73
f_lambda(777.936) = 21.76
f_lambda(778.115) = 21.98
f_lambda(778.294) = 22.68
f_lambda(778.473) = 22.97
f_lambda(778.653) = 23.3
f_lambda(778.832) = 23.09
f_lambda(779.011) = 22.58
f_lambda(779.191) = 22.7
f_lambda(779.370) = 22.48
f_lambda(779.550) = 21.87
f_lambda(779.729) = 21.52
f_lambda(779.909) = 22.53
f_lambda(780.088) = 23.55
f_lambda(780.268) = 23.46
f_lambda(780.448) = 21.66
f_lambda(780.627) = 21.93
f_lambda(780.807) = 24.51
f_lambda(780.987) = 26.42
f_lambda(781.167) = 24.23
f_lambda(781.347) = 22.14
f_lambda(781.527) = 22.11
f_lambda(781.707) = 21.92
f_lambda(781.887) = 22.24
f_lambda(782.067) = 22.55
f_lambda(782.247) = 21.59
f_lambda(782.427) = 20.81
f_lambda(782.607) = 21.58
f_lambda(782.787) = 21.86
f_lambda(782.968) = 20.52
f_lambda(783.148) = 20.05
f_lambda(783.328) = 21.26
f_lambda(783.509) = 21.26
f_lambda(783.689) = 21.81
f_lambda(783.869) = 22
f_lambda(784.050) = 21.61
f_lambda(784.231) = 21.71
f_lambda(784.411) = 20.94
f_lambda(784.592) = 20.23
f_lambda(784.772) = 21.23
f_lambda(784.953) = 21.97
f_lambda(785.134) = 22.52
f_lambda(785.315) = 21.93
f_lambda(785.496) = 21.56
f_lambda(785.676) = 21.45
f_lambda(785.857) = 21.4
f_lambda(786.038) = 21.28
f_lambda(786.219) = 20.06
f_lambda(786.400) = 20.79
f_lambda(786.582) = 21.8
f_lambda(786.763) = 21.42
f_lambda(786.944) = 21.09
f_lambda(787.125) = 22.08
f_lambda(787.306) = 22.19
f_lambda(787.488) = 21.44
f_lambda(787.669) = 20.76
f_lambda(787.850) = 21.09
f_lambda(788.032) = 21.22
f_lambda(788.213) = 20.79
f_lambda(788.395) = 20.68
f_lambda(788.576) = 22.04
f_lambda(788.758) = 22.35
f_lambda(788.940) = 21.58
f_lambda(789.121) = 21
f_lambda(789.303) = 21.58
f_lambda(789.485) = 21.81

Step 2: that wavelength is 757.083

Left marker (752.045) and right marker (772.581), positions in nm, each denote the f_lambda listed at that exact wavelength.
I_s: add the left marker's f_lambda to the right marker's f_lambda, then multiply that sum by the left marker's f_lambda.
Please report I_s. 1067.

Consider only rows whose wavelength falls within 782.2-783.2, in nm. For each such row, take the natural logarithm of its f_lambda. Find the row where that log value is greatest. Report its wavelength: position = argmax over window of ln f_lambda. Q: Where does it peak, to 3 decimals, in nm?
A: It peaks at 782.787 nm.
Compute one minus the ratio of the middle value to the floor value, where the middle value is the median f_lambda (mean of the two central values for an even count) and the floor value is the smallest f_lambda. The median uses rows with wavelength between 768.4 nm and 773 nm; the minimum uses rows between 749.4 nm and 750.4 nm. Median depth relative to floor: 0.05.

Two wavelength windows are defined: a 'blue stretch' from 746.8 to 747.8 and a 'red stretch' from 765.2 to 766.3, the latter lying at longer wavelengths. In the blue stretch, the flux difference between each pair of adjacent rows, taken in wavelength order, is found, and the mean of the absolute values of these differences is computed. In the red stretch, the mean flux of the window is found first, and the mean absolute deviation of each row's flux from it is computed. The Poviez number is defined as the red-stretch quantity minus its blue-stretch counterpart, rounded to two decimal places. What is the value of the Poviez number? 0.37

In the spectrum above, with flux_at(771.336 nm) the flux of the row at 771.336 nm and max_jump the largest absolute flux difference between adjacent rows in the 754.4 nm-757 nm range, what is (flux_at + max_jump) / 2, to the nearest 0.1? 10.9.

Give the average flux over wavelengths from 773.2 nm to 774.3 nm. 22.1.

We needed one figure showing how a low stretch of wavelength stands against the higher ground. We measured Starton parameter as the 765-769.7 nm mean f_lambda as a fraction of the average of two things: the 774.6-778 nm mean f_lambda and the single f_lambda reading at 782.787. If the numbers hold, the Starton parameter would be 1.03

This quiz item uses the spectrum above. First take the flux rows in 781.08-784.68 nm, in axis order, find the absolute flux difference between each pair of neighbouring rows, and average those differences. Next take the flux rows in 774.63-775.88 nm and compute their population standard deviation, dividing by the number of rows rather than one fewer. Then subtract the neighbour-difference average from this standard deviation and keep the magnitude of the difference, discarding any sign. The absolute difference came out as 2.3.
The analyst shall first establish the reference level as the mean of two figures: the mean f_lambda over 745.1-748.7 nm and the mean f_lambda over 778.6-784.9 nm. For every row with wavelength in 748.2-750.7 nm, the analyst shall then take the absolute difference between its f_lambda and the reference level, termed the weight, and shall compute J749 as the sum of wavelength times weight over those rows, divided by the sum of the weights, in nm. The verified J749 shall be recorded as 749.50 nm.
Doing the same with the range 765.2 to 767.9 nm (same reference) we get 766.62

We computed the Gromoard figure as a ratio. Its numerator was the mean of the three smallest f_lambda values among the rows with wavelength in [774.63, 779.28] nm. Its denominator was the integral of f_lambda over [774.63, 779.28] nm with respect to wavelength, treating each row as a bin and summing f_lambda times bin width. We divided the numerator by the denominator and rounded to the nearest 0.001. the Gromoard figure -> 0.139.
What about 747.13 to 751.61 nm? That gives 0.217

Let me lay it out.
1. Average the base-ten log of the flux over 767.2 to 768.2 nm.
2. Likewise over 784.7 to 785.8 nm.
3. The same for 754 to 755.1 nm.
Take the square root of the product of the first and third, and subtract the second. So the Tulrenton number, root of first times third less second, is 0.011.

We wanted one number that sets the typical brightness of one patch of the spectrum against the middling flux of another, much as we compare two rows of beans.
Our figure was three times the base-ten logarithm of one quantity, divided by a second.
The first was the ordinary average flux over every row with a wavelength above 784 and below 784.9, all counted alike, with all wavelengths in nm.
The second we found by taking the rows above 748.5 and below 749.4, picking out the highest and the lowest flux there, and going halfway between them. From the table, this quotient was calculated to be 0.166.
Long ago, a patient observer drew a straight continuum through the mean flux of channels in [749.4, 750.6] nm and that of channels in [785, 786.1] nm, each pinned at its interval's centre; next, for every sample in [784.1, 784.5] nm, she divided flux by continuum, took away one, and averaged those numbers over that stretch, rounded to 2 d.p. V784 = -0.02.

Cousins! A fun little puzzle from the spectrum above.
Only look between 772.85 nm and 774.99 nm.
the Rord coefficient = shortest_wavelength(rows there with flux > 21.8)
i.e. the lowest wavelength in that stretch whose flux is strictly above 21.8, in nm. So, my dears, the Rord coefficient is 772.936 nm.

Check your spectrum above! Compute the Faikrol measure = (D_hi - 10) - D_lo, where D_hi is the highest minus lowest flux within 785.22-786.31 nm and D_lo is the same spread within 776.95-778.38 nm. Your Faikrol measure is -11.7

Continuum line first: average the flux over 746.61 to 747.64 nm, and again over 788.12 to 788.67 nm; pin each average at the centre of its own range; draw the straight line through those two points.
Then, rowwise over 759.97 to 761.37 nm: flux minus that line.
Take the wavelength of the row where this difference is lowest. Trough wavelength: 760.578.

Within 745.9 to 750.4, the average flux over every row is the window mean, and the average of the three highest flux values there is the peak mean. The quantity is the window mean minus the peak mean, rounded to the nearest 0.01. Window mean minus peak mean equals -0.92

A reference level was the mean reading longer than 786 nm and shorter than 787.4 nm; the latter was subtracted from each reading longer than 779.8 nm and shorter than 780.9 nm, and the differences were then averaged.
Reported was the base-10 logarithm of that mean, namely 0.20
